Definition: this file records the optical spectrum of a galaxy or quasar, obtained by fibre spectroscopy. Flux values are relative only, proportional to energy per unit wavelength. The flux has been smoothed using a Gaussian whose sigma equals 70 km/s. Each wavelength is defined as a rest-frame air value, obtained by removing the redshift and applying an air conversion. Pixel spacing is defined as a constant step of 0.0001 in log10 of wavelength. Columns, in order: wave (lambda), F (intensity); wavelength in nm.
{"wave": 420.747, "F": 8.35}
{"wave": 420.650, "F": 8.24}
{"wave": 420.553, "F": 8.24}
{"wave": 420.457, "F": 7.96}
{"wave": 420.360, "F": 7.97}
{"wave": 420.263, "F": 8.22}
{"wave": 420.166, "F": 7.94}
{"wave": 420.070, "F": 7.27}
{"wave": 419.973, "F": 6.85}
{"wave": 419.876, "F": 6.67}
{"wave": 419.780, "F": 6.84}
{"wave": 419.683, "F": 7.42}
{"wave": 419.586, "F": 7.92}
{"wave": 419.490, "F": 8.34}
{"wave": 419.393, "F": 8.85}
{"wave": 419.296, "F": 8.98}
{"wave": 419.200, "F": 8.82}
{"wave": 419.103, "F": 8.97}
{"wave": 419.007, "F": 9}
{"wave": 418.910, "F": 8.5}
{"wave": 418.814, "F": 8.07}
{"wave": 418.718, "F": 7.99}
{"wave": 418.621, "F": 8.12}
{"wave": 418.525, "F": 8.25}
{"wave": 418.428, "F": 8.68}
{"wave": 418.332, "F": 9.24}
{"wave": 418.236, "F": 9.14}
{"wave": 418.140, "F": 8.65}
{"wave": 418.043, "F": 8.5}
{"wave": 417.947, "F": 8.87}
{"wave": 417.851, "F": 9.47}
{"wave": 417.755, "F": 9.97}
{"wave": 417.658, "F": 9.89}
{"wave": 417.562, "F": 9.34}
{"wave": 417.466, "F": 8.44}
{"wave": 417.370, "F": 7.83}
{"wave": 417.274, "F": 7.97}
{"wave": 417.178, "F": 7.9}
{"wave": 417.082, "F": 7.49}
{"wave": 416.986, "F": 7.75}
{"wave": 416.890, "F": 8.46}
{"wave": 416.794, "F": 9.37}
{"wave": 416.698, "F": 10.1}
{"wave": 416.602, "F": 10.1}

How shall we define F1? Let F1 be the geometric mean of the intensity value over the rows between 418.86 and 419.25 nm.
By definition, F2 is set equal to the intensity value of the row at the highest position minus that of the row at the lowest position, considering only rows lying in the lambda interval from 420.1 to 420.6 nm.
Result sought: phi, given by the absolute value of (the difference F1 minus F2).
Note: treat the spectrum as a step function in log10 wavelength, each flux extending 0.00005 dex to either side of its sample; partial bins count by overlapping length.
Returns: 8.5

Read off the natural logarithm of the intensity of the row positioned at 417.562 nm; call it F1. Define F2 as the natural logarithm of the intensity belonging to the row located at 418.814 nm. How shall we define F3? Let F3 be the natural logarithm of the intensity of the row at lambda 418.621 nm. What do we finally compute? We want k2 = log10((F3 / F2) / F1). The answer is -0.35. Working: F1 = 2.23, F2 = 2.09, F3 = 2.09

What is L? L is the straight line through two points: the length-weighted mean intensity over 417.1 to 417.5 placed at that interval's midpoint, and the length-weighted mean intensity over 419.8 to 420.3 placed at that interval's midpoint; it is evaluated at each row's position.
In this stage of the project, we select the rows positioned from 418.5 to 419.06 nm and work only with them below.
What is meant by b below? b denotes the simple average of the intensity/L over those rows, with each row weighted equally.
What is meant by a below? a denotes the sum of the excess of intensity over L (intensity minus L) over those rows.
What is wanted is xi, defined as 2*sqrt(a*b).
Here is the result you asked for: 4.2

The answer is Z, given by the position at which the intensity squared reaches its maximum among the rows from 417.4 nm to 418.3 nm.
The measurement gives 417.755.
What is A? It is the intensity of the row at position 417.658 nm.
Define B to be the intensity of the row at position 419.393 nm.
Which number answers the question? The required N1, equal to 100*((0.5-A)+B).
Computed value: -54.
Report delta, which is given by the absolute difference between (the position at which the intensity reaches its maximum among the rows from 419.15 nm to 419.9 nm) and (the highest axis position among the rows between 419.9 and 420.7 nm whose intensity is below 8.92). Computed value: 1.35 nm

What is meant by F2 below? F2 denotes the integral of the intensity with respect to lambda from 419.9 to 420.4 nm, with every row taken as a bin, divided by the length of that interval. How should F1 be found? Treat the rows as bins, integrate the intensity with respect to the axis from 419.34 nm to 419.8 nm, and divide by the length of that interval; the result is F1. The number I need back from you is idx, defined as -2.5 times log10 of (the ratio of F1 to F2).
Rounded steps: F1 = 7.9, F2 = 7.6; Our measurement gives -0.05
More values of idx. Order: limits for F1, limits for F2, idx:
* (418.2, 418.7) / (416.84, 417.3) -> -0.09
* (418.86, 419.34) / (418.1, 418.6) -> -0.01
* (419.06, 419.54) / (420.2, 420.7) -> -0.09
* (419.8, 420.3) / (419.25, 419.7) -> 0.14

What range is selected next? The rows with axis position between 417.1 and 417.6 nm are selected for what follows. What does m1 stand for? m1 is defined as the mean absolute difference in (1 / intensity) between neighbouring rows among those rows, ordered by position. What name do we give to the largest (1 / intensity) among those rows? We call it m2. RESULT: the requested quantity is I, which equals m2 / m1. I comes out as 21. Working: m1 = 0.0060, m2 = 0.128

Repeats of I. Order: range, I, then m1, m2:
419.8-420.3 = 21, 0.0071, 0.150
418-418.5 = 29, 0.0041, 0.118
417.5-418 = 23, 0.0048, 0.113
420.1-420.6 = 40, 0.0031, 0.126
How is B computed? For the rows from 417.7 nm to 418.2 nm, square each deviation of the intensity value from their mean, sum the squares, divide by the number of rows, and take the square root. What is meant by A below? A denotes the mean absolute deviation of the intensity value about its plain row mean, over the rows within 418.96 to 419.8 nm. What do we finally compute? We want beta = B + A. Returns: 1.19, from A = 0.64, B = 0.55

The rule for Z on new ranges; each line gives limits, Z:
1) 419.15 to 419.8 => 419.296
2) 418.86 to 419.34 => 419.007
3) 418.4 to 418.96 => 418.428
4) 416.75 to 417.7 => 417.658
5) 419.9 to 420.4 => 420.263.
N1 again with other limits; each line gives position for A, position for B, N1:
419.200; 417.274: -35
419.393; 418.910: 15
